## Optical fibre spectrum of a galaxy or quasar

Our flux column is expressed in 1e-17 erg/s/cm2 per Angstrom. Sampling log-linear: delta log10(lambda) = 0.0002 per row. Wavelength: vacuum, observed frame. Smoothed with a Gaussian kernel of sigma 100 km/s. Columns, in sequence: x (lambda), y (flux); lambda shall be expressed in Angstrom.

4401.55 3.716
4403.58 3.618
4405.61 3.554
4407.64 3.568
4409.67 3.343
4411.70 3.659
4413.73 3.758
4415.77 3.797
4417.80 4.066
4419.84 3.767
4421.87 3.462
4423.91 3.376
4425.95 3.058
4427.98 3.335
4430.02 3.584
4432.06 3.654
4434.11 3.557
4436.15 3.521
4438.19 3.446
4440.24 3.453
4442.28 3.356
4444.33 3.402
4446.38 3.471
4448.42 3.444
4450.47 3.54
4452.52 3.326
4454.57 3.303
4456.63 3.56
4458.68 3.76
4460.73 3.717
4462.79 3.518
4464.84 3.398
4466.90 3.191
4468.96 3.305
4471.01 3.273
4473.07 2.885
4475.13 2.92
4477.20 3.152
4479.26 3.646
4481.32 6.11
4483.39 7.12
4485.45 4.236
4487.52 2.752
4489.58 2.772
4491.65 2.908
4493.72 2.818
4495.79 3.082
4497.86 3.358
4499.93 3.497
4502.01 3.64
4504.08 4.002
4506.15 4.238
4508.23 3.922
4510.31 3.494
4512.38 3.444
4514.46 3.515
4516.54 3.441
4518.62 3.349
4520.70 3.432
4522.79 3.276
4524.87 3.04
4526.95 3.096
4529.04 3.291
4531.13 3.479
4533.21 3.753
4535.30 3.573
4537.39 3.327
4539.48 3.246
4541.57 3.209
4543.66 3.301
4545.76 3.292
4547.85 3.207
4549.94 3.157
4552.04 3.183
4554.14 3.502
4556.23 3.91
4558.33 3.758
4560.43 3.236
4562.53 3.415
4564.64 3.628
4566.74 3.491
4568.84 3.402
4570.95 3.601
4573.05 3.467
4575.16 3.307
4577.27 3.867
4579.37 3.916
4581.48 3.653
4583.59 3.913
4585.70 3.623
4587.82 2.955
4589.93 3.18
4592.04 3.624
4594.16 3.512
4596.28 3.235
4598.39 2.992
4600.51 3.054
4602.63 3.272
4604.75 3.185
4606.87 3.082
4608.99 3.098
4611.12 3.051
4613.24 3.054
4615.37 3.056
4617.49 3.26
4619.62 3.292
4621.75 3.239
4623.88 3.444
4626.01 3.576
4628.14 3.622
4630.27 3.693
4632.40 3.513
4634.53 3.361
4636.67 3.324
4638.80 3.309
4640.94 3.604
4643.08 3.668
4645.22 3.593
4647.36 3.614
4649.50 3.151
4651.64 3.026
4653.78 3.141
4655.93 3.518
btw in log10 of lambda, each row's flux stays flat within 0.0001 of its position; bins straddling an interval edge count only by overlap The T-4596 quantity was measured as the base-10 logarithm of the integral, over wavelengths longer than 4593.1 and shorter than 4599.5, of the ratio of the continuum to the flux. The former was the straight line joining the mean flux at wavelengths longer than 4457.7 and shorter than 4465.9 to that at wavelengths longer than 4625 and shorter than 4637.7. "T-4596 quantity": 0.84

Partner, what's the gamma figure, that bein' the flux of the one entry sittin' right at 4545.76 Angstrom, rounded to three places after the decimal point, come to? 3.292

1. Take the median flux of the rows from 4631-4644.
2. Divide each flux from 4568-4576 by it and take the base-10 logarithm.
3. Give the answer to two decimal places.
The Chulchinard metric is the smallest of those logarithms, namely -0.02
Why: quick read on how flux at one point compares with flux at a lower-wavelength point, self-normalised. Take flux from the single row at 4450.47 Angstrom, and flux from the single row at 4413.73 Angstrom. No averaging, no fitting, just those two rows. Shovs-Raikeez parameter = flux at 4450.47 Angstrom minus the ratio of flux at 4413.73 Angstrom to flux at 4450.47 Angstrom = 2.5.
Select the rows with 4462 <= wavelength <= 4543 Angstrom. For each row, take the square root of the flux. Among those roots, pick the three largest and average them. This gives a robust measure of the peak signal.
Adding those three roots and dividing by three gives 2.40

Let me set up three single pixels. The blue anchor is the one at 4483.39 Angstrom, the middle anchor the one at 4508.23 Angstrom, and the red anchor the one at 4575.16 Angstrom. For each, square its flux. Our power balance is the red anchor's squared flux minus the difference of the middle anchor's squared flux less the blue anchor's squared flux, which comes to 46.2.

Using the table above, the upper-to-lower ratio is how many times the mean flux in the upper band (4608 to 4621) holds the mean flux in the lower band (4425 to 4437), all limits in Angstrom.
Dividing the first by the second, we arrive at 0.91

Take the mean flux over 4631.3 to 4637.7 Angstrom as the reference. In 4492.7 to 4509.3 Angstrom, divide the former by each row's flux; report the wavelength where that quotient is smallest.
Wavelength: 4506.15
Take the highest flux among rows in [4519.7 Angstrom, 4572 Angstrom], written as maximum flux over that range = 3.91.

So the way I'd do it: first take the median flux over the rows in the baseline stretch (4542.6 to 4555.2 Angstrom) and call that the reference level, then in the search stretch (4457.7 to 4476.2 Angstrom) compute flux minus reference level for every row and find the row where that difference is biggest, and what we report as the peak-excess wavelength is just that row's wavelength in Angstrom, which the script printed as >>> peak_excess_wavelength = 4458.68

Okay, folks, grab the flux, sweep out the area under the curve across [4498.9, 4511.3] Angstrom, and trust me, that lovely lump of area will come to 47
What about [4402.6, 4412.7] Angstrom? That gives 36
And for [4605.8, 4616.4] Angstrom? 33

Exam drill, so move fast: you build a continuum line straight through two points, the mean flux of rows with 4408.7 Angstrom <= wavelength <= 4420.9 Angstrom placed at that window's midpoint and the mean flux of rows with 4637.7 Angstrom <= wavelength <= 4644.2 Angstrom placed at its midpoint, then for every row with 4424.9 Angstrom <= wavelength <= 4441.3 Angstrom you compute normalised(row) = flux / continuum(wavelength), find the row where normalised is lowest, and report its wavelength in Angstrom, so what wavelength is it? 4425.95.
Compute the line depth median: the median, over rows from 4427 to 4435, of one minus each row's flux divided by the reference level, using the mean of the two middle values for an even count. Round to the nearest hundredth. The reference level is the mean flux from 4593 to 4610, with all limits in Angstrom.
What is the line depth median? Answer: -0.12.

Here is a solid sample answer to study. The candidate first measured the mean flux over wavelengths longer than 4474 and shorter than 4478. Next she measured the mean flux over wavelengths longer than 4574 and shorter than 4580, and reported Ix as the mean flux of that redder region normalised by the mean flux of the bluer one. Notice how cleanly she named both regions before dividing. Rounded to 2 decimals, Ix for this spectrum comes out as 1.22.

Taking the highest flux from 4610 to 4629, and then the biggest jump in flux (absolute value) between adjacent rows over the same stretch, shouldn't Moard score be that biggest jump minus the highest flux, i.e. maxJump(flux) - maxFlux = -3.42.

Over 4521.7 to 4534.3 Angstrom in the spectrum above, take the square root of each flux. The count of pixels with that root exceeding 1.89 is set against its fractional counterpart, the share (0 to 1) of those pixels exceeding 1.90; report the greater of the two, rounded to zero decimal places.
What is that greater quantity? 1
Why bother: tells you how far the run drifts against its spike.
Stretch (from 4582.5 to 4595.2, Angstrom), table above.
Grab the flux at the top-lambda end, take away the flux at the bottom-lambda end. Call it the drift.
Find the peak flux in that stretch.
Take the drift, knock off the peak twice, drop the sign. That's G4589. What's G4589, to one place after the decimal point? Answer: 8.2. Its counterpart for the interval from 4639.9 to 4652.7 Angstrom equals 7.9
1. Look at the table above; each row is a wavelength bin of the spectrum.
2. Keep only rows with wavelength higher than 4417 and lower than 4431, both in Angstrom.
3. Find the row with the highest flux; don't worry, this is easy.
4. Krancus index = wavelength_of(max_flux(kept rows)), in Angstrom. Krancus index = 4417.80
